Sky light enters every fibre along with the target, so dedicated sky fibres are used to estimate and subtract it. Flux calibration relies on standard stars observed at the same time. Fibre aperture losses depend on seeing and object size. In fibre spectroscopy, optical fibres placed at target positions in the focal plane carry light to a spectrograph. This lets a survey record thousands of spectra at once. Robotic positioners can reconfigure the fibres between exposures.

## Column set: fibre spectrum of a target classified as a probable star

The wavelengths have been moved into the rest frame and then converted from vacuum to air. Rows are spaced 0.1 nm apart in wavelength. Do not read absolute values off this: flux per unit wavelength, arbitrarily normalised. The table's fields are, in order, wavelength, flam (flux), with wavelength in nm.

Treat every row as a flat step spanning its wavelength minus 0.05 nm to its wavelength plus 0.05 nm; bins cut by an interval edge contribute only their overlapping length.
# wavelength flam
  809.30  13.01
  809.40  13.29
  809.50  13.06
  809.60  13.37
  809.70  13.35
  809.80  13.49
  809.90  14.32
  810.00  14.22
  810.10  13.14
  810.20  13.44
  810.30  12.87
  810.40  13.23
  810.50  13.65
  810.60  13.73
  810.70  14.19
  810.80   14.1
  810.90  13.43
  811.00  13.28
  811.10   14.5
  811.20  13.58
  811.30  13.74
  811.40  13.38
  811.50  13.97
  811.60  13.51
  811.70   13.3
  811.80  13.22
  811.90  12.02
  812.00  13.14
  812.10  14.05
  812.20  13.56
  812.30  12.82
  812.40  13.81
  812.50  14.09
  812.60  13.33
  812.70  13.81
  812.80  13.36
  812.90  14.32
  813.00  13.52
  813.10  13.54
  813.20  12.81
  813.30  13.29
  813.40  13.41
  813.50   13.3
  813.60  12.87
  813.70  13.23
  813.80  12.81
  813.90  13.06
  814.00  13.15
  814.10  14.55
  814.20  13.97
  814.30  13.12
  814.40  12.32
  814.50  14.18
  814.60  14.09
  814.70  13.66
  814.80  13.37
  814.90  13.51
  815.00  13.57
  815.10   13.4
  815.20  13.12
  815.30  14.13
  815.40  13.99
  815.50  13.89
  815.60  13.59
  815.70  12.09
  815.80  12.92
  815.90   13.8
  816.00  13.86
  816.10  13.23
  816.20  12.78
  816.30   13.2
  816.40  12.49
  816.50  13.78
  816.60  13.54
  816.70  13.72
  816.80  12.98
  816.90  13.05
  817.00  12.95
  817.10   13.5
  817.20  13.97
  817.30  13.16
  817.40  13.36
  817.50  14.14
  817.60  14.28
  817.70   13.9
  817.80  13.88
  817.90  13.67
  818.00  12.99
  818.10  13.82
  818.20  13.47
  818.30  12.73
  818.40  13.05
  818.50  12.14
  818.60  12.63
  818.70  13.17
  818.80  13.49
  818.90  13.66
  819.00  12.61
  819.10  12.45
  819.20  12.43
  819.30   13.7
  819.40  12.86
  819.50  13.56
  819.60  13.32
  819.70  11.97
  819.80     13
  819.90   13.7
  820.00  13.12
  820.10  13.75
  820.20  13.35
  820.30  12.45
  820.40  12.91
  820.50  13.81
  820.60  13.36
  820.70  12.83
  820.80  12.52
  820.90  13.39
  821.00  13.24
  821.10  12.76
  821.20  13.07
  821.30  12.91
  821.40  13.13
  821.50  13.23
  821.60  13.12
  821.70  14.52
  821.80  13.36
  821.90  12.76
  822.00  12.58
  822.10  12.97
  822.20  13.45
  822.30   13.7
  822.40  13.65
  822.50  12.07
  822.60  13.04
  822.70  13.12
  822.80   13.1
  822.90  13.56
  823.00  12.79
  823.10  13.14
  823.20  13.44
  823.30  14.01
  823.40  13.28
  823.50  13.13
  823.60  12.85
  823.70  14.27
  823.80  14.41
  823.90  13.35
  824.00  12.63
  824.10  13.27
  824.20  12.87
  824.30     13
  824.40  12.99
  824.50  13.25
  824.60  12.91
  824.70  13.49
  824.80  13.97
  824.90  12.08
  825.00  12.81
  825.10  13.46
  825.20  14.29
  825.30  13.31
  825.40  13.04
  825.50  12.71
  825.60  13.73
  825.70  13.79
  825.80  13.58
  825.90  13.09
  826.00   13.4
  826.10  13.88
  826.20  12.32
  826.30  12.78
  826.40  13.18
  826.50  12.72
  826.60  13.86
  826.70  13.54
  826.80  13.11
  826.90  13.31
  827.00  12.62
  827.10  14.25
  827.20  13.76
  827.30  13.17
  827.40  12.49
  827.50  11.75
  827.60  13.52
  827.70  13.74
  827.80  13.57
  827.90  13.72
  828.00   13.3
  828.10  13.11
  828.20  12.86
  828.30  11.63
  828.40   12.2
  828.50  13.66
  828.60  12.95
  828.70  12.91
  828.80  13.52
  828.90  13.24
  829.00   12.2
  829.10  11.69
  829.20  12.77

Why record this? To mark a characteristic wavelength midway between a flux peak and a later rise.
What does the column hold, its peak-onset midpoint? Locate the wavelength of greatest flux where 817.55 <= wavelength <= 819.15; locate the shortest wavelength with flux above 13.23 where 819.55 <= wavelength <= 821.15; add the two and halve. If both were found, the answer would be 818.60 nm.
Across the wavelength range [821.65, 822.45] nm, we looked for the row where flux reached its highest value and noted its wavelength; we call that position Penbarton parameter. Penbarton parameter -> 821.70 nm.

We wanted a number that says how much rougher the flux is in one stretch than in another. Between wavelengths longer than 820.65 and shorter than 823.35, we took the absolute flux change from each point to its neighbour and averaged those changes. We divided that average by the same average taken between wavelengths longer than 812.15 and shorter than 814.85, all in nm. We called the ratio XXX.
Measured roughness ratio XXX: 0.83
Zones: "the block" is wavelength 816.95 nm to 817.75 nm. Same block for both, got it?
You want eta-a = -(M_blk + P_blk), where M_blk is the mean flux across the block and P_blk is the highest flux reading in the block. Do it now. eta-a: -27.9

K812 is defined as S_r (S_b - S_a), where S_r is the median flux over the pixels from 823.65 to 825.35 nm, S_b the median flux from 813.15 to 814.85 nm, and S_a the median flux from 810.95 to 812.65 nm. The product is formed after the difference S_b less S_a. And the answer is -2.9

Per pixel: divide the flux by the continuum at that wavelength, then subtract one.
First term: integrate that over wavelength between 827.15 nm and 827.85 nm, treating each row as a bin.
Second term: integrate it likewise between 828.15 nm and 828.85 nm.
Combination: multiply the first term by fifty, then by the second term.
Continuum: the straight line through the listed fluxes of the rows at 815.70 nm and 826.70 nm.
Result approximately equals 0.06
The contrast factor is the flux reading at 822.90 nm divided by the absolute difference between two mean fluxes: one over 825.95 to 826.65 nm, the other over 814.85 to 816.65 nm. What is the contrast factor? 62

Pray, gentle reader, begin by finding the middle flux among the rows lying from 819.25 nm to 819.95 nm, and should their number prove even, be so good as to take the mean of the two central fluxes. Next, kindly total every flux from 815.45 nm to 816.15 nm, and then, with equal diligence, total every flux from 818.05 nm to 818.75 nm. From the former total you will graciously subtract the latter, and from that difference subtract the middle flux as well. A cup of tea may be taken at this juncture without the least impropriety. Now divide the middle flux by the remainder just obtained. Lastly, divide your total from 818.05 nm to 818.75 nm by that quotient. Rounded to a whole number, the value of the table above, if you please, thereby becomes -75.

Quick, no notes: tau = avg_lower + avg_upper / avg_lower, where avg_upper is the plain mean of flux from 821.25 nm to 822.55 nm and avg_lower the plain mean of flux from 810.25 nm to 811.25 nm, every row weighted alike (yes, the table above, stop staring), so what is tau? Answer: 14.6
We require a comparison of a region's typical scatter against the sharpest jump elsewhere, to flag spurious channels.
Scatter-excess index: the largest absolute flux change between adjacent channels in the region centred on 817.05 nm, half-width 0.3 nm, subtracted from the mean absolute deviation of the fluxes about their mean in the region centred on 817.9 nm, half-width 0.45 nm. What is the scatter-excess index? -0.4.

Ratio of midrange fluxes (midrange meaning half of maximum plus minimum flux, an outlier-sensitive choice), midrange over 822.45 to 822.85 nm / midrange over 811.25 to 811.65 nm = 0.92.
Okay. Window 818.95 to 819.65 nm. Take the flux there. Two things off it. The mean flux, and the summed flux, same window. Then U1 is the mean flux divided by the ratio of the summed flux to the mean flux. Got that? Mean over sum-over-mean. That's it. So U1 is 1.86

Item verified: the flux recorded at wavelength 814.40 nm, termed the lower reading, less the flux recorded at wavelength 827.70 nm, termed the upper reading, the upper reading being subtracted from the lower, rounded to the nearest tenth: -1.4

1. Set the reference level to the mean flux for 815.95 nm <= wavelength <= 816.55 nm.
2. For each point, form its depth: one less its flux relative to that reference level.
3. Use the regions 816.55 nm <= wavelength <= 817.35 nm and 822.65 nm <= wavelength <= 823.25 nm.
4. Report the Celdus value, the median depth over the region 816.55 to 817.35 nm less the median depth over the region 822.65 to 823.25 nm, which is -0.015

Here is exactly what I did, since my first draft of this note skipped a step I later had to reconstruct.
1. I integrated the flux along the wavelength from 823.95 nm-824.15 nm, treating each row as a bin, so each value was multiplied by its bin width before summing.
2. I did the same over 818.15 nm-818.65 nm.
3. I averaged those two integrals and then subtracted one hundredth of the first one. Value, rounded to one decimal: 4.5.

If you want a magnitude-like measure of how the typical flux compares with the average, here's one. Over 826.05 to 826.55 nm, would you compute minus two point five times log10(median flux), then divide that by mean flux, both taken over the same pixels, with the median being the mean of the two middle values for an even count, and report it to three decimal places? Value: -0.213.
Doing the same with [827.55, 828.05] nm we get -0.209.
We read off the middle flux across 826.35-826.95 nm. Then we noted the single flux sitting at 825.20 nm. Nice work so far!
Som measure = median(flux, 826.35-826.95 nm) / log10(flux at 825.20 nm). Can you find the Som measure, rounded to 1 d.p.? 11.5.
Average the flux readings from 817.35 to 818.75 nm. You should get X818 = 13.37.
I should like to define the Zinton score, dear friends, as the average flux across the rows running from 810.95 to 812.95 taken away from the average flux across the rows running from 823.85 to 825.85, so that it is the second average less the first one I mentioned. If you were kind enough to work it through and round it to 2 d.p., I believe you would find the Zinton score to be -0.31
